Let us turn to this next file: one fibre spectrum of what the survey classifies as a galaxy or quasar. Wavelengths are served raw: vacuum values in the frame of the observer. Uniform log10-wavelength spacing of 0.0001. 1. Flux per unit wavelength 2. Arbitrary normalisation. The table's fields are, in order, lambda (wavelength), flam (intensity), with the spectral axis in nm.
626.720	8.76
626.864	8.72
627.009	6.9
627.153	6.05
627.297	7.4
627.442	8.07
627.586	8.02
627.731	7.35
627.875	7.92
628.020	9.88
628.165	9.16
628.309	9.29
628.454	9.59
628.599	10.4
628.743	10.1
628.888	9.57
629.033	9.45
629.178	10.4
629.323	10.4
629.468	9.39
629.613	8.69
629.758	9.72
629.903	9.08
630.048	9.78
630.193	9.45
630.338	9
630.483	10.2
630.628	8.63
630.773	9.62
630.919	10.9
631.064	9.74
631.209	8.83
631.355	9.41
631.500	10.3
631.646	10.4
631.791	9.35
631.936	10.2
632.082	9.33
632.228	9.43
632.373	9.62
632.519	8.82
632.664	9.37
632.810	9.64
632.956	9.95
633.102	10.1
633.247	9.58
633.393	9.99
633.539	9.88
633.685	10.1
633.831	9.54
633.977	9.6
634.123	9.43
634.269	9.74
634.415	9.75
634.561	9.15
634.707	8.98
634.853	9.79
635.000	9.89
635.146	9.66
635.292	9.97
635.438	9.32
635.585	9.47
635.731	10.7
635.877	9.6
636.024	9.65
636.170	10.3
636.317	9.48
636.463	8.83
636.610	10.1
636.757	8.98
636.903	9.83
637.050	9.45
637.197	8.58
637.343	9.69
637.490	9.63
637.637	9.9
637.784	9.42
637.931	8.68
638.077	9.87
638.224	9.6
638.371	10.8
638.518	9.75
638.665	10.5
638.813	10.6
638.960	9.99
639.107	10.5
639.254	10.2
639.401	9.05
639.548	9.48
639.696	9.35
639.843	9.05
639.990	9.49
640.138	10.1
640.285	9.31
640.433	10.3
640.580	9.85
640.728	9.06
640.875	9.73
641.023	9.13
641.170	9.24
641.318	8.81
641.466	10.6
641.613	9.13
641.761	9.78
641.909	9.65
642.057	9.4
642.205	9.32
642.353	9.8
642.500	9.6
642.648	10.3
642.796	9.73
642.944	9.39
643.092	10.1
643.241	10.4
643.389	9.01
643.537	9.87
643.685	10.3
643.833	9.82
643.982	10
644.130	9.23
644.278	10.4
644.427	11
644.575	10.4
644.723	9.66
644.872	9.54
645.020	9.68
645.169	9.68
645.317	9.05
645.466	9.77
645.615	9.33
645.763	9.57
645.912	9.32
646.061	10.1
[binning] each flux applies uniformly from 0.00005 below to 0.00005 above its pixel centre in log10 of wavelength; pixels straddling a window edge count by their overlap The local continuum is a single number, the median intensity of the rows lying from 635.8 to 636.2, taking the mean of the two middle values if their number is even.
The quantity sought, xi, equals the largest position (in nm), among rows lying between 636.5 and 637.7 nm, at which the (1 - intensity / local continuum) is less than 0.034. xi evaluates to 637.637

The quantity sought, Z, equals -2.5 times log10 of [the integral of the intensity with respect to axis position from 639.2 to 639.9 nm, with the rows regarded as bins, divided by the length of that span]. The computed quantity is -2.43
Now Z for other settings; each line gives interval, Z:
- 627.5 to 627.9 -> -2.23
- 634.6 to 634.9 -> -2.42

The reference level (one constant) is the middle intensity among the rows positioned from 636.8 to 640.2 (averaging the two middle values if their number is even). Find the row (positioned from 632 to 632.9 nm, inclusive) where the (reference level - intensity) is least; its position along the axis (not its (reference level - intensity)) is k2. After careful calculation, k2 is 632.810 nm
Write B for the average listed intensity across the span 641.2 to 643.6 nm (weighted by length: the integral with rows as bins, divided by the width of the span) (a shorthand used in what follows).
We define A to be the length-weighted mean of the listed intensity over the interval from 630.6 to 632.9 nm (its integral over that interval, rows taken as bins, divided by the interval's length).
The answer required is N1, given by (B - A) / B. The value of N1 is 0.005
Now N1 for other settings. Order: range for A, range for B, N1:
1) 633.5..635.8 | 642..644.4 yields 0.014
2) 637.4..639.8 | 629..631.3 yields -0.025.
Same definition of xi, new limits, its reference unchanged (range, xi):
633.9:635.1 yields 635.000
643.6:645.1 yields 645.020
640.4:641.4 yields 640.875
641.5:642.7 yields 642.648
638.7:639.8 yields 639.696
